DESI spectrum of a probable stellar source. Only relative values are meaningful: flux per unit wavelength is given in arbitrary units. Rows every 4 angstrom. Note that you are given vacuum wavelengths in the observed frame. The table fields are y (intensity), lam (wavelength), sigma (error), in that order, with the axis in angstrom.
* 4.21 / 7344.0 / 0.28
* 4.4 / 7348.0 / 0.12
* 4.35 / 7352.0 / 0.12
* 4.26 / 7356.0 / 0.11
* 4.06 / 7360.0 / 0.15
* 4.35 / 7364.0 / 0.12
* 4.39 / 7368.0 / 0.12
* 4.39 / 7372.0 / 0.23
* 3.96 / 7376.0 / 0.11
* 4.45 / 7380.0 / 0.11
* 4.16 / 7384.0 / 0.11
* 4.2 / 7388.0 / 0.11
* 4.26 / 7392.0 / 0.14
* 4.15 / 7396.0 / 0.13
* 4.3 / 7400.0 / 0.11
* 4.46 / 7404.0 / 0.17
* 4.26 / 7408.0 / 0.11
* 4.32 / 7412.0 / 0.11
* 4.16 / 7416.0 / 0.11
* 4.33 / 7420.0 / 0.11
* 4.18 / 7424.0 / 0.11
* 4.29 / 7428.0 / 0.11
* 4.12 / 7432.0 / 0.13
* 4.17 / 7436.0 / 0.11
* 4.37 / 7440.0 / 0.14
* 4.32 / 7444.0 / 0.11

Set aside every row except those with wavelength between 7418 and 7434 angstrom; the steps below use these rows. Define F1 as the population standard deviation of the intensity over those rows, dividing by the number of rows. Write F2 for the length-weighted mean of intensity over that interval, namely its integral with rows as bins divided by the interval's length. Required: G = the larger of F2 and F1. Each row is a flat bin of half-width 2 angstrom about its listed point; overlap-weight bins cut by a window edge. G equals 4.230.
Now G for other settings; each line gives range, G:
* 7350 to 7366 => 4.255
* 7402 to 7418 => 4.300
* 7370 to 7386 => 4.240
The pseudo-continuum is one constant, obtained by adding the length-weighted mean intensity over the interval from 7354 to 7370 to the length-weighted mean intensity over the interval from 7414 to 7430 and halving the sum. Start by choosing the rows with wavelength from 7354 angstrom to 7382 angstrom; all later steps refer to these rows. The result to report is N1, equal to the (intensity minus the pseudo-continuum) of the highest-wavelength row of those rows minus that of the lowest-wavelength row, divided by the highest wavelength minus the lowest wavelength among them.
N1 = 0.008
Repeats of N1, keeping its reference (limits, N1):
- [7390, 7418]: -0.004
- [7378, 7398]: -0.019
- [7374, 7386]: 0.025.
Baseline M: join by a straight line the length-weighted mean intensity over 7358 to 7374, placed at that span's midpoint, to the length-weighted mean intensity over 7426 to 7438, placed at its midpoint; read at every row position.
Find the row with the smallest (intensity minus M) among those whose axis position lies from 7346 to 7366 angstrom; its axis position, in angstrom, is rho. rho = 7360.0 angstrom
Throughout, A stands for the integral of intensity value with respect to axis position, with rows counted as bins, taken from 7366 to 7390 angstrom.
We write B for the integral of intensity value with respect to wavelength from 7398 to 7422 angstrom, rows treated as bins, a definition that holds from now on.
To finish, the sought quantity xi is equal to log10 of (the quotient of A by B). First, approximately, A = 102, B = 103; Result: -0.005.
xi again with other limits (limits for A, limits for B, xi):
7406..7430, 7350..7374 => -0.004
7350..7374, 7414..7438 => 0.009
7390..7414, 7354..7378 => 0.006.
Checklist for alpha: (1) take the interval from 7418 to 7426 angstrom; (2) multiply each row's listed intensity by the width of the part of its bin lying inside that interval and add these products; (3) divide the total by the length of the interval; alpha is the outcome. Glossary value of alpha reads 4.255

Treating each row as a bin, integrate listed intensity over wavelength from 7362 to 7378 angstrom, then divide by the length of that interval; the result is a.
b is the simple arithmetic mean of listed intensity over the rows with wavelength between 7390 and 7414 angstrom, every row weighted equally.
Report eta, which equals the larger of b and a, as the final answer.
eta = 4.29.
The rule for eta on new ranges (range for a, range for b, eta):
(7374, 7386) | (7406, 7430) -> 4.26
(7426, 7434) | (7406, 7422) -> 4.27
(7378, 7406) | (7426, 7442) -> 4.28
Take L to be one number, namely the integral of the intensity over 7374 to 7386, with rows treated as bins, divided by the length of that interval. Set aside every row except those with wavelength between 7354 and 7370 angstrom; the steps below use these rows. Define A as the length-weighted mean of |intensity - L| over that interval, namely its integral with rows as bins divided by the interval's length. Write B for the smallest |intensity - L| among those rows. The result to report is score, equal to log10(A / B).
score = 0.3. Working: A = 0.140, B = 0.070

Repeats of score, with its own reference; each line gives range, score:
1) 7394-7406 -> 0.5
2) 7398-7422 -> 0.6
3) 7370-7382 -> 0.1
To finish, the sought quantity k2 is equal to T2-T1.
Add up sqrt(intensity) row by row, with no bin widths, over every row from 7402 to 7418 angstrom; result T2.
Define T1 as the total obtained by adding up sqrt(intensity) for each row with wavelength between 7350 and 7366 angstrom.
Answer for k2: 0.044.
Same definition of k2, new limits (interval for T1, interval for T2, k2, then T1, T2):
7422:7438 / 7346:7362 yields 0.075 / 8.188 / 8.26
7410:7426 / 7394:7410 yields 0.043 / 8.243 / 8.29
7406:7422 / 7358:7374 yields 0.028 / 8.263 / 8.29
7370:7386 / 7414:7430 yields 0.002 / 8.234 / 8.24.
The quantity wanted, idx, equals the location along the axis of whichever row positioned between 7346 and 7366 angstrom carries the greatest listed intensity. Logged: 7348.0 angstrom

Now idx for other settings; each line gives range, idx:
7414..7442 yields 7440.0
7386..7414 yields 7404.0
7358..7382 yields 7380.0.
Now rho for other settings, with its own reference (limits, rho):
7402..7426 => 7416.0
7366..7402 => 7376.0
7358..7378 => 7376.0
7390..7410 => 7396.0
